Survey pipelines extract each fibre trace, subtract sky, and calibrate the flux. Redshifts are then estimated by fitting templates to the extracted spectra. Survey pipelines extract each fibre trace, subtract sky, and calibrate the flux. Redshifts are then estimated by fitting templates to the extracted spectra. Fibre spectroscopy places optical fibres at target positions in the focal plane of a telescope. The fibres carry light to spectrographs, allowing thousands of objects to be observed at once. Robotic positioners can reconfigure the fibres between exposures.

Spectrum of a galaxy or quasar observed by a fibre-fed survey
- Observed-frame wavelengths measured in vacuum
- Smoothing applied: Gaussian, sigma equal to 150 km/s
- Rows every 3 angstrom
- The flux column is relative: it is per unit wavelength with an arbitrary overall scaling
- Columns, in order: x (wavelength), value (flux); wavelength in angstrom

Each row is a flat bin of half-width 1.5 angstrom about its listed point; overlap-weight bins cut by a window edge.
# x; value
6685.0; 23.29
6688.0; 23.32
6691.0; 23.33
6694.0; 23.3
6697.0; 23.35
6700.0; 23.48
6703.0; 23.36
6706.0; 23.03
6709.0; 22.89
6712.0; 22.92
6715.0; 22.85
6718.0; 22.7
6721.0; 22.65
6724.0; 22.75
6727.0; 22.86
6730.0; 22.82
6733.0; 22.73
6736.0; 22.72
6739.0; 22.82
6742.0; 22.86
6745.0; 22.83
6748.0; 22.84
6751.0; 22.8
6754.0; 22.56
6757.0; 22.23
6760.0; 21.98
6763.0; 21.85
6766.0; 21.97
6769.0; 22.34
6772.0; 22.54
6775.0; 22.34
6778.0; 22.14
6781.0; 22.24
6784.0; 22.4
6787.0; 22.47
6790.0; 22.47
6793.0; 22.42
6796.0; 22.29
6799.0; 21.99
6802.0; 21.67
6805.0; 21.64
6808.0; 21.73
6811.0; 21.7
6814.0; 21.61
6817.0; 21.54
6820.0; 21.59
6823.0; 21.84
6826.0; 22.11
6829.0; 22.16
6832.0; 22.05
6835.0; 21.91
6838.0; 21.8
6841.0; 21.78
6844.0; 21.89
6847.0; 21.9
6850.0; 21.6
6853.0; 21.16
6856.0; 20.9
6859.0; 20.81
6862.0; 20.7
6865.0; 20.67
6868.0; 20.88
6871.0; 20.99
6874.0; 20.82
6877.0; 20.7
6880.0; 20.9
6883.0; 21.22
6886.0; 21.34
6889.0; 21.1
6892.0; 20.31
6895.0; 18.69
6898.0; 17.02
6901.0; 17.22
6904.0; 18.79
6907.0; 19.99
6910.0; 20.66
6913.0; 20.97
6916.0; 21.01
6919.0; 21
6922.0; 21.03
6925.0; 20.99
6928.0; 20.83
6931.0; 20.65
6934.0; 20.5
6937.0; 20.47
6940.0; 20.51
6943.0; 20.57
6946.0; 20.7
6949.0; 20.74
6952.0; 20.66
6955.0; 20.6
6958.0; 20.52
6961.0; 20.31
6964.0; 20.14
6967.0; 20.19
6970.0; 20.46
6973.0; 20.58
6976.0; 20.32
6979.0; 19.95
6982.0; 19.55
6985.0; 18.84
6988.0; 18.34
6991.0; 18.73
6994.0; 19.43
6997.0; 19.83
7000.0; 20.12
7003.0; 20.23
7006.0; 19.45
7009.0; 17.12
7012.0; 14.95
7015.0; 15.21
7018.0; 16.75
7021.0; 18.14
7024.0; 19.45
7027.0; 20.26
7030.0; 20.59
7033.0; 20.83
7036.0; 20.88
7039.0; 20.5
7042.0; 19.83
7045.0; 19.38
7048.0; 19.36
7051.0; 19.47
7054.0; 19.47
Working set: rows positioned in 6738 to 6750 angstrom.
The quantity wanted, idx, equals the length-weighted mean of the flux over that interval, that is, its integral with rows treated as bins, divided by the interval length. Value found 22.8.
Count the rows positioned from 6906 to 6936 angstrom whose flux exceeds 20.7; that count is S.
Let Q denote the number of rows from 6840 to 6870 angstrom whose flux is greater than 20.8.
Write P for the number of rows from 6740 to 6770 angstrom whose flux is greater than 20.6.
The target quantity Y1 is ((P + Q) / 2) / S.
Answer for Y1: 1.5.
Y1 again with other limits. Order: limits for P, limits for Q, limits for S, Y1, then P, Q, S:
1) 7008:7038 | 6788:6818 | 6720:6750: 0.6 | 2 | 10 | 10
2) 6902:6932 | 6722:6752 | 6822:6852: 0.9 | 8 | 10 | 10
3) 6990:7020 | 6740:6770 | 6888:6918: 1.7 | 0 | 10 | 3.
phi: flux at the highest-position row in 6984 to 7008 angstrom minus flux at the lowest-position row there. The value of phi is 0.6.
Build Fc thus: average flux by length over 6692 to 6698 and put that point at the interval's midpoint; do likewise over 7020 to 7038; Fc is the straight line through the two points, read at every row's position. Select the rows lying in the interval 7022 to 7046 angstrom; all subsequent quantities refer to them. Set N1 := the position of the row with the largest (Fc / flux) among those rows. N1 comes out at 7024.0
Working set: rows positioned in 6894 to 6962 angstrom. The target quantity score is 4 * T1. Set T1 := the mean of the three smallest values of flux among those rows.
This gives 70.6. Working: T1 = 17.6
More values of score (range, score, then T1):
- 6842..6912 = 70.6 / 17.6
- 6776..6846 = 86.3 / 21.6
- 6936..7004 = 74.5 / 18.6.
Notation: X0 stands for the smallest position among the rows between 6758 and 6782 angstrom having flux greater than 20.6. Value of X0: 6760.0 angstrom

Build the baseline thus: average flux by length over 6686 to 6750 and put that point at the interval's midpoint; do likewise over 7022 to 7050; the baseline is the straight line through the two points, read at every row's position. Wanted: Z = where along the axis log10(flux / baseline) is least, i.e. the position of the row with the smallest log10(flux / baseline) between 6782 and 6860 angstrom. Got 6859.0 angstrom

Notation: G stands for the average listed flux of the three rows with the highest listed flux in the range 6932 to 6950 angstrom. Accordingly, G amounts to 20.7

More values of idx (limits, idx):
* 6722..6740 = 22.8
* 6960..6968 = 20.2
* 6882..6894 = 20.9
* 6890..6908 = 18.7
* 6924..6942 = 20.6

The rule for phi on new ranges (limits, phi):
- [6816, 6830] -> 0.6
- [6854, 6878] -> -0.2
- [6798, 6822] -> -0.4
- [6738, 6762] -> -0.8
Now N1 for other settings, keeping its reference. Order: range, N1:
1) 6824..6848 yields 6838.0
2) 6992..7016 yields 7012.0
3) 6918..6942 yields 6937.0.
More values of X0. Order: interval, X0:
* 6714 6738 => 6715.0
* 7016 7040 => 7033.0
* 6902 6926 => 6910.0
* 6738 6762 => 6739.0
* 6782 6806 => 6784.0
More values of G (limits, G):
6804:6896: 22.1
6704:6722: 22.9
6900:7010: 21.0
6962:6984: 20.5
